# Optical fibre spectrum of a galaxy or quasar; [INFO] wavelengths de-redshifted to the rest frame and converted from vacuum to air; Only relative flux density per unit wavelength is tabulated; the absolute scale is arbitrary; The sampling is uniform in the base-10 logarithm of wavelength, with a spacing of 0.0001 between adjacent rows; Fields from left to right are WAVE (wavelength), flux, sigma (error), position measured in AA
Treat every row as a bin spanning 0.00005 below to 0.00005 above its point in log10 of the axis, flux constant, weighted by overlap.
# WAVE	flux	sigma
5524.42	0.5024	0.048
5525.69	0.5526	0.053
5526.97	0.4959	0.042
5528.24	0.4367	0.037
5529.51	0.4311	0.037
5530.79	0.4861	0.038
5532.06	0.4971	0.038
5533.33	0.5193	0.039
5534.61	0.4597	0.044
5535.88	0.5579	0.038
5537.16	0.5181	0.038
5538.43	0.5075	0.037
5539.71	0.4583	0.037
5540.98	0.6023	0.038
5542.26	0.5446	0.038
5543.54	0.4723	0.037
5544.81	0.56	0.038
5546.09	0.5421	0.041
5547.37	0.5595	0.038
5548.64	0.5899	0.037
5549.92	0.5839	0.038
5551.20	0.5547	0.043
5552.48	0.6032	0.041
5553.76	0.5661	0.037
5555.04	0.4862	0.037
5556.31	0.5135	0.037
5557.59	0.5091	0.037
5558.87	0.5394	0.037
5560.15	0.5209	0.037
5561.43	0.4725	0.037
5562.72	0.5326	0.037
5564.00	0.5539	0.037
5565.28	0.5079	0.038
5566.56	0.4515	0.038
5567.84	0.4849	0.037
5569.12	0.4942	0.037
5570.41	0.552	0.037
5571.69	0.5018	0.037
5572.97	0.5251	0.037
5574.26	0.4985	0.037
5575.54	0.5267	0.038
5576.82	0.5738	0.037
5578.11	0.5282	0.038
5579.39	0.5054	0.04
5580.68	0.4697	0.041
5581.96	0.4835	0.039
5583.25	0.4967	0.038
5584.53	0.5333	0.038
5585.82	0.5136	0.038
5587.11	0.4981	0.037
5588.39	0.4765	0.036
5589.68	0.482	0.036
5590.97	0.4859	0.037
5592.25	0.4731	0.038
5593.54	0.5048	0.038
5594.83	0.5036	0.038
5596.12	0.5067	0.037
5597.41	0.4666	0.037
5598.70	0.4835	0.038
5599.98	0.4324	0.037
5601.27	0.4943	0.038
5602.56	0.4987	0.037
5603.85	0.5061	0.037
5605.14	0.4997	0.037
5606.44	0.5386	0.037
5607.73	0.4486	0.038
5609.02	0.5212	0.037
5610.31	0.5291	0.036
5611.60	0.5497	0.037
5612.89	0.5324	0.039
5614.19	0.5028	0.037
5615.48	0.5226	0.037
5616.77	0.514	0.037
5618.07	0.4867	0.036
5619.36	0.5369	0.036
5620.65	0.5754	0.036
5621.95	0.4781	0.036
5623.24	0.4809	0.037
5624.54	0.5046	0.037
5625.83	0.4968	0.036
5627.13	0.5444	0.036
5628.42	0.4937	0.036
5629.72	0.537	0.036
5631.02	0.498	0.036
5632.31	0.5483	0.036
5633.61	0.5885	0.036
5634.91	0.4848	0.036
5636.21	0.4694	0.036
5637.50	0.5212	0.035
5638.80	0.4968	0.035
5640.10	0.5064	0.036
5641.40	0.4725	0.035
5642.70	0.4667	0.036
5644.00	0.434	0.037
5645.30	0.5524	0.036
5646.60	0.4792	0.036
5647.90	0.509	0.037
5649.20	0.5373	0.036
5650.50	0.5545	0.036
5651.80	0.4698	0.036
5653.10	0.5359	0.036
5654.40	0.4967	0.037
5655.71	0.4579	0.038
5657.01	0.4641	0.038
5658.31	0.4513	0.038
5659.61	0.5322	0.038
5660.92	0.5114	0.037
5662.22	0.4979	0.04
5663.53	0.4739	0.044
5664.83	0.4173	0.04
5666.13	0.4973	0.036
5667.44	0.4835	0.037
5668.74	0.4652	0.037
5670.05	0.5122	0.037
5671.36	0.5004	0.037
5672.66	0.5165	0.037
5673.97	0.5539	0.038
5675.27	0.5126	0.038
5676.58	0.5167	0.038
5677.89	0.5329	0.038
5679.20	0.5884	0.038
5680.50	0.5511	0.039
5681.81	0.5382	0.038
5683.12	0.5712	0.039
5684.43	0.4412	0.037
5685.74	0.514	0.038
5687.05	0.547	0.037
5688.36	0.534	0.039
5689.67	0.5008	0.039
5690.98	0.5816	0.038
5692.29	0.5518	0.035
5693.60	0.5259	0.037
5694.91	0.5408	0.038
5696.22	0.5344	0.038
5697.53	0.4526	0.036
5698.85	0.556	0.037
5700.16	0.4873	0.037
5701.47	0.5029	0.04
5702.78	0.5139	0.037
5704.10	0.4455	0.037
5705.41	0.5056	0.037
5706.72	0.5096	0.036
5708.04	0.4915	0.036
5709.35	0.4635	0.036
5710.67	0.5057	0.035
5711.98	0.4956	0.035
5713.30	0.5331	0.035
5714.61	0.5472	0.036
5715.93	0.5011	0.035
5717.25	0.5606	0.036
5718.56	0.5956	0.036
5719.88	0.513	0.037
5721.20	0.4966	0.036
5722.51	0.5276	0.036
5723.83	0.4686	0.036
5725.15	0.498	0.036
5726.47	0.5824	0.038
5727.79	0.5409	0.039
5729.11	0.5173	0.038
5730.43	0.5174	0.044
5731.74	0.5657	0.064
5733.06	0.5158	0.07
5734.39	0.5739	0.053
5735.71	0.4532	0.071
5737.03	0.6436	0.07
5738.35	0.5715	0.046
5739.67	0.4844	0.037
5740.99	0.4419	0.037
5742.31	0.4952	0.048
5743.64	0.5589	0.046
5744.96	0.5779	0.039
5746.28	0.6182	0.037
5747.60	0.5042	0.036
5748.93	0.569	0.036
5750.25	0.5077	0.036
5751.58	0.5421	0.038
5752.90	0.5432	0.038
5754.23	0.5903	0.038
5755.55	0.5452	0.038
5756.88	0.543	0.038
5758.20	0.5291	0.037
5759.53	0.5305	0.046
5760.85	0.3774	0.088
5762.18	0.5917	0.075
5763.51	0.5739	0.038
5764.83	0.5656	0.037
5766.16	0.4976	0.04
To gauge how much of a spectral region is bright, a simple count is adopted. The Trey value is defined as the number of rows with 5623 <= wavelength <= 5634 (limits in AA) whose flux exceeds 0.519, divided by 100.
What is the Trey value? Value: 0.040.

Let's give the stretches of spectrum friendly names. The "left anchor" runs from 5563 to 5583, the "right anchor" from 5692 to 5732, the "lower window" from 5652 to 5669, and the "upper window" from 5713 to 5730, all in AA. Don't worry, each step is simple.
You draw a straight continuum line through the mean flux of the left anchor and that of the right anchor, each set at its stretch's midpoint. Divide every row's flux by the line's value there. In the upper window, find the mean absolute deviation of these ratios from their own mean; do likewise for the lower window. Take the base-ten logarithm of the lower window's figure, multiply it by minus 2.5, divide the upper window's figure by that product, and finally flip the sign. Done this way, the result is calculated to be -0.0169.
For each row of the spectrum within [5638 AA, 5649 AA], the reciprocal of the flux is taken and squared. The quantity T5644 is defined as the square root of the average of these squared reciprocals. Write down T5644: 2.06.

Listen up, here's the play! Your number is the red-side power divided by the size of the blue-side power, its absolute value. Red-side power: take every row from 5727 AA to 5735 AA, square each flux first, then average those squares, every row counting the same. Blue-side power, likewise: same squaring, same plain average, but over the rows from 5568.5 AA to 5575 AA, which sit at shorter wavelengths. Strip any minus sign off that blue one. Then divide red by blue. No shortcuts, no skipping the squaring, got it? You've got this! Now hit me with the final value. 1.10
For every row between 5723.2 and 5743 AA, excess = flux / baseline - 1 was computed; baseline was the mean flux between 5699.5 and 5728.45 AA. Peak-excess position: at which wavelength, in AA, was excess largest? 5737.03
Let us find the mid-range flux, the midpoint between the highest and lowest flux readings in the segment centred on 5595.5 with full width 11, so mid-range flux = 0.470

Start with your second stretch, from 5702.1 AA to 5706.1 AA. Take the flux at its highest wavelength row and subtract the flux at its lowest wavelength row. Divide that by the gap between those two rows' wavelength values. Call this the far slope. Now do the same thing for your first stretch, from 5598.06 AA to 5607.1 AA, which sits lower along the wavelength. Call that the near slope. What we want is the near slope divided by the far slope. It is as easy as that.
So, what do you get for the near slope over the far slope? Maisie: -2.3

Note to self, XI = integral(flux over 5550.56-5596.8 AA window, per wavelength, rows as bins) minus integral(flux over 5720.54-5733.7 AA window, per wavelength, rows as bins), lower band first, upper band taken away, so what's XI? 17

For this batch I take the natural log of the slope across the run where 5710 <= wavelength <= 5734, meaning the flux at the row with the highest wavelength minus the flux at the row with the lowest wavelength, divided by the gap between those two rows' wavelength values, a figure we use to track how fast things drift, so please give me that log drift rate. -7.70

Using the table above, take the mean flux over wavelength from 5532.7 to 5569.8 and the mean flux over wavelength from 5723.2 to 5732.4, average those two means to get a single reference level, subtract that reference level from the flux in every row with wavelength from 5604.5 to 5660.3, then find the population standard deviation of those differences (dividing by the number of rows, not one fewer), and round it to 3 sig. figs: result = 0.0351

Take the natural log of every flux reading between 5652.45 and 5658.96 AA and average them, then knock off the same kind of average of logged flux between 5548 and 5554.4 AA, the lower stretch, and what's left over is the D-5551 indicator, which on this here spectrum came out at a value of -0.19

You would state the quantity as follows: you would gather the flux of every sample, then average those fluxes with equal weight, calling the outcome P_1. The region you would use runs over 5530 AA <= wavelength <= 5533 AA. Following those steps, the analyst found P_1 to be 0.492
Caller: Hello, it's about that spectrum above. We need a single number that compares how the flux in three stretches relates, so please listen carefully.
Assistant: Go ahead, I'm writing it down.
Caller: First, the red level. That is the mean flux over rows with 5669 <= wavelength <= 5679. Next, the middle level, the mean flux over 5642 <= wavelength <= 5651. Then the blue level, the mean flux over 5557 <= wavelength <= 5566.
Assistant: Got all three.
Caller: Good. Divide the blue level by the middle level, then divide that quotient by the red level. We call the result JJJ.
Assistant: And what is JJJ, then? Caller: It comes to 1.98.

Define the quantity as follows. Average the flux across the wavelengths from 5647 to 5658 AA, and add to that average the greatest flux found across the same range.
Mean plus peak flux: 1.06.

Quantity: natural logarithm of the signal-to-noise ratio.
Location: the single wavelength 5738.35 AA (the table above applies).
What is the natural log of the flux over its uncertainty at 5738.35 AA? 2.52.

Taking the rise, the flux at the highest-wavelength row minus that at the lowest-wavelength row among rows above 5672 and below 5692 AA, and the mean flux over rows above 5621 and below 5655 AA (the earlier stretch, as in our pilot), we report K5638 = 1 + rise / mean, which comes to 1.13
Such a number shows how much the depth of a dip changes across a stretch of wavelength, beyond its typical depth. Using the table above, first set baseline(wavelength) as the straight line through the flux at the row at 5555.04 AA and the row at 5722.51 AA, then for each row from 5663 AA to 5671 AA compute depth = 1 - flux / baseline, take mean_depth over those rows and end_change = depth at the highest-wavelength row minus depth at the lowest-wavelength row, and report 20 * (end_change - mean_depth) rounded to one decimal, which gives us -2.9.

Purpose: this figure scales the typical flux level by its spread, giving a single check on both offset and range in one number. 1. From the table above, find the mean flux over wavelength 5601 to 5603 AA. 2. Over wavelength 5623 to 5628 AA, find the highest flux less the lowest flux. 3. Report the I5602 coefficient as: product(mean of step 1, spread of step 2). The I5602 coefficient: 0.032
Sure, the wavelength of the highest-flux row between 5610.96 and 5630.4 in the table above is 5620.65 AA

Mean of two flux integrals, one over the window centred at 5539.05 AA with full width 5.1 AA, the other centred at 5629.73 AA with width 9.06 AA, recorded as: 3.73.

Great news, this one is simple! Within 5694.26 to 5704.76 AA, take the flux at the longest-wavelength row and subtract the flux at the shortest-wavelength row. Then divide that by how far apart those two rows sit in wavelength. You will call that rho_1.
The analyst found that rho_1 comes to -0.010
